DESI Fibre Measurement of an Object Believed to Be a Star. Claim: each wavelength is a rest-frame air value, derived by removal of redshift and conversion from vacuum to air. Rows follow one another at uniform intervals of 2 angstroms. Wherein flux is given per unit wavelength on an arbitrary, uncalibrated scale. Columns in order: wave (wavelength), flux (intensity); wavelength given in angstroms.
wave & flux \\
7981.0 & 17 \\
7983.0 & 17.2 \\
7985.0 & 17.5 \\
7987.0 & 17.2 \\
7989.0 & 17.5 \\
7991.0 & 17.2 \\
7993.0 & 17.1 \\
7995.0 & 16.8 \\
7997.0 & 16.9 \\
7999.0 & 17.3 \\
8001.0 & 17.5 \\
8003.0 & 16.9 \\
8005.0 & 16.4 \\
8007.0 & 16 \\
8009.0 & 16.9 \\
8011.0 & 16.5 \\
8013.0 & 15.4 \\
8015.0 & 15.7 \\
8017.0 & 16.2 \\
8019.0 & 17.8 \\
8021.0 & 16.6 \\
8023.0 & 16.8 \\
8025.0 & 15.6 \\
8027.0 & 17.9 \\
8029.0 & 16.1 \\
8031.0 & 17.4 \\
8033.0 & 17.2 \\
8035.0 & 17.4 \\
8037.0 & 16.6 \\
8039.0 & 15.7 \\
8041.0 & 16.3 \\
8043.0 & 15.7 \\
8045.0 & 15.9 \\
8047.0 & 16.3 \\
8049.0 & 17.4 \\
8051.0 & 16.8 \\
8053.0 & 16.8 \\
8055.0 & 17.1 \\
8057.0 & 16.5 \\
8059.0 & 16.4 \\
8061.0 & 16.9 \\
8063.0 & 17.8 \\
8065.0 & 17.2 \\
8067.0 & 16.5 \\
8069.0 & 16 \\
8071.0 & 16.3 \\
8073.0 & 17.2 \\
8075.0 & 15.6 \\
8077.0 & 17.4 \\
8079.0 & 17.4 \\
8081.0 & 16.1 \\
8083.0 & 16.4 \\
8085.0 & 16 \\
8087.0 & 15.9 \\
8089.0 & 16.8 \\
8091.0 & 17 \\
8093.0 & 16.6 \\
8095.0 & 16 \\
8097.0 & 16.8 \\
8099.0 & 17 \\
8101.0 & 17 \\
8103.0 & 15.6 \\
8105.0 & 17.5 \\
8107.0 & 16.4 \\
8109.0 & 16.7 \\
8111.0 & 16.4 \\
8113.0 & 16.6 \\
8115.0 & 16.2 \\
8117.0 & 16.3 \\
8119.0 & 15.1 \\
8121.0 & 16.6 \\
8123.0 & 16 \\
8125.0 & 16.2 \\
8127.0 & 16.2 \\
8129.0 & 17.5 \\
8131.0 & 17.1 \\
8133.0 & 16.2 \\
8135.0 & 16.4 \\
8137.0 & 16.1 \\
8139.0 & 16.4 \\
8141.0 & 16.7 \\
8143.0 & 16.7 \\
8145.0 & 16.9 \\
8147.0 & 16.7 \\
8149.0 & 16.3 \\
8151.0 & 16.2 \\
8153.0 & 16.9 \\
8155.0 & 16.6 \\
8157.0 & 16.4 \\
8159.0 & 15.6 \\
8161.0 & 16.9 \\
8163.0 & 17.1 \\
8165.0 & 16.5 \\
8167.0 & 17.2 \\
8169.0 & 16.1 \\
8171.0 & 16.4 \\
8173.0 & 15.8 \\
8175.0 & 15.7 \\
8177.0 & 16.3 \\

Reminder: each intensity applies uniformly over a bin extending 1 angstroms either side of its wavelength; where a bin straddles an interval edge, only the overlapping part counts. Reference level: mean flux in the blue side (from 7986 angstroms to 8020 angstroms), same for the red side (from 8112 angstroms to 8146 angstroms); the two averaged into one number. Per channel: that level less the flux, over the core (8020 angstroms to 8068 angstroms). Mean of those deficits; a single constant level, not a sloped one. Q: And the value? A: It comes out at -0.10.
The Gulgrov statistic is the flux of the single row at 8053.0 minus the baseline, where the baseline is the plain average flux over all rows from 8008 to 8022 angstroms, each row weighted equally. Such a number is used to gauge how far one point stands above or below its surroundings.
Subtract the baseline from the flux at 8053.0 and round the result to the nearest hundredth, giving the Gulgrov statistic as 0.36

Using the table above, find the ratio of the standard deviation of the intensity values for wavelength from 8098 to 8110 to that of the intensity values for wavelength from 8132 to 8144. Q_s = 2.6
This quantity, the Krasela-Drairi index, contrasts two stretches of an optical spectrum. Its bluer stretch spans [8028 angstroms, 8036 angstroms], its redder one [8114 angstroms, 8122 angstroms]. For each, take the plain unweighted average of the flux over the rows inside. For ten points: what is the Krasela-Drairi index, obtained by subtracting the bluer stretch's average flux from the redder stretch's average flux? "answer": -1.0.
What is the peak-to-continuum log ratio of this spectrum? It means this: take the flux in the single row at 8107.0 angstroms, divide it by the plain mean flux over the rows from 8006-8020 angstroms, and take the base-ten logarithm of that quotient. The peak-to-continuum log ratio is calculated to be 0.001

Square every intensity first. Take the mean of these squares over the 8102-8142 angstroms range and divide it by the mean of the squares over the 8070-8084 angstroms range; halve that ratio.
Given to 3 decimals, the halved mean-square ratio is 0.487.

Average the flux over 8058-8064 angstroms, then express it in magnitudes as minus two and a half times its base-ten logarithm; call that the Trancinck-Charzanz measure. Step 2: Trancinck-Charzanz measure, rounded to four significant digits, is -3.078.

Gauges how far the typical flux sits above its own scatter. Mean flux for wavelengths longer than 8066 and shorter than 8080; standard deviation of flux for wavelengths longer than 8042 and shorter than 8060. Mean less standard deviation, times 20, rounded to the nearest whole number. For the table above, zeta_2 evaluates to 322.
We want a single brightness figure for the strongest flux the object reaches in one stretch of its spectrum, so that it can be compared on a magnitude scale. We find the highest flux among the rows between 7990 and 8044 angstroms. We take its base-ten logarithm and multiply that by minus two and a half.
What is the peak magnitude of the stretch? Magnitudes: -3.13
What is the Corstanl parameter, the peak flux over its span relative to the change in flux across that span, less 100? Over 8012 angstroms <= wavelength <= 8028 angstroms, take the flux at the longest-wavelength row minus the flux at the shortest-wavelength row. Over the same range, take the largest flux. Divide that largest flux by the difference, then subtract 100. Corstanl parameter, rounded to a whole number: -93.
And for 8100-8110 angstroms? -158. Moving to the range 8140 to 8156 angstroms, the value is -269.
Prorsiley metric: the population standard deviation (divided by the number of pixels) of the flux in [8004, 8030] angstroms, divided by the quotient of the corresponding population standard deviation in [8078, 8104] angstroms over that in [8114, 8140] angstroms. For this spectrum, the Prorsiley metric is 0.76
